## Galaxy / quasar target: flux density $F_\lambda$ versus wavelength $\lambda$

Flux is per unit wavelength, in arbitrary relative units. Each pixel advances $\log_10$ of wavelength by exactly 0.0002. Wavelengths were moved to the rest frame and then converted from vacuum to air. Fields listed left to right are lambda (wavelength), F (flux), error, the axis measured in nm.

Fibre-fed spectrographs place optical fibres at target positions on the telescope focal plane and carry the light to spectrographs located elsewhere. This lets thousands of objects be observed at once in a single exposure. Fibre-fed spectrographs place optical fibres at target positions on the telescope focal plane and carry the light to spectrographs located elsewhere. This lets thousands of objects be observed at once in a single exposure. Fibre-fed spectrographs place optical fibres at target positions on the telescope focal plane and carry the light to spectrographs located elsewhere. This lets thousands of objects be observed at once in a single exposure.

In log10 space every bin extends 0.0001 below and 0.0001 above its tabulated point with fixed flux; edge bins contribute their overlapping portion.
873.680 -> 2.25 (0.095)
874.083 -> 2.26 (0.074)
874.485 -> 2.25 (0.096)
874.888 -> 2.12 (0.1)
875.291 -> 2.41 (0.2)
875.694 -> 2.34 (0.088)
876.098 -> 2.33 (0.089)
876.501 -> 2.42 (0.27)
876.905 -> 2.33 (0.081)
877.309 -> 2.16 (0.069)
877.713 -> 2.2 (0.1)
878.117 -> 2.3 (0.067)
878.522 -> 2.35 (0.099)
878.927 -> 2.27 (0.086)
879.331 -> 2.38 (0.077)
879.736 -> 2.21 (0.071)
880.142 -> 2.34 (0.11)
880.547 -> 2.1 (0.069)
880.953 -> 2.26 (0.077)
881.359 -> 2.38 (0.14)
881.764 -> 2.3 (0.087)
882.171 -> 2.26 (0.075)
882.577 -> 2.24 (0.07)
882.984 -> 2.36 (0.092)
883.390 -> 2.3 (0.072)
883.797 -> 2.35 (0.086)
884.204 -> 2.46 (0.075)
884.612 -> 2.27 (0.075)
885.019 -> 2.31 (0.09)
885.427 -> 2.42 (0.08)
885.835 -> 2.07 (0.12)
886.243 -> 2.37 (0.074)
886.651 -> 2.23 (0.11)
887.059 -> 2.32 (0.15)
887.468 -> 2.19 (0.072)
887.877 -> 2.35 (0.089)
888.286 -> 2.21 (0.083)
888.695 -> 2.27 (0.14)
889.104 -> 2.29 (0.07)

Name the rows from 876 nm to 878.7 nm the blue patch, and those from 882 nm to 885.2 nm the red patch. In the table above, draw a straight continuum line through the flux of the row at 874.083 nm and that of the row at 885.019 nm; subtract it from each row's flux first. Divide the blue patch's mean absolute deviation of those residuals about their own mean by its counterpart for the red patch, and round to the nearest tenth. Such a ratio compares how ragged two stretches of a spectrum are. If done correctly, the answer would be 1.3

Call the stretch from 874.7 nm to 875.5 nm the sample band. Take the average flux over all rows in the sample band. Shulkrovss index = 2.27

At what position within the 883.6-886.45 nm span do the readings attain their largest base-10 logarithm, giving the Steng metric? 884.204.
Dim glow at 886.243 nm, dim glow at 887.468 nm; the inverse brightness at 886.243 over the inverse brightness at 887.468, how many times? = 0.92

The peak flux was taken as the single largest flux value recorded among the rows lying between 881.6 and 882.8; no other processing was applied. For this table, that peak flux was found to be 2.3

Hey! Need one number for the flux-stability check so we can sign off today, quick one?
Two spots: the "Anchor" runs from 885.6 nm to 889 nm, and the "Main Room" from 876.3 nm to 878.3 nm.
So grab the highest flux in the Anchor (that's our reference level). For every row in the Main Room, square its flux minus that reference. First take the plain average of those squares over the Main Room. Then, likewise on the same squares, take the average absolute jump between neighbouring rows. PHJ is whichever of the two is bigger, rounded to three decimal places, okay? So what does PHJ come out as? 0.021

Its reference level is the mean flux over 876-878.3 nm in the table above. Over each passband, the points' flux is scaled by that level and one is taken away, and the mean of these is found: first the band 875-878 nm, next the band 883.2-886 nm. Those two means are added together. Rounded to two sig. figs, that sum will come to 0.019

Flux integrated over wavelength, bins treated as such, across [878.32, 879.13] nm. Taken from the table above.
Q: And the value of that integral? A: 1.87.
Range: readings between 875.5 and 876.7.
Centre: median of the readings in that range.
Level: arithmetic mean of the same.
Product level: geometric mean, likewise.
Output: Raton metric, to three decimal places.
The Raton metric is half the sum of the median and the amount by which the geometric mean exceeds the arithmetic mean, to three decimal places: 1.170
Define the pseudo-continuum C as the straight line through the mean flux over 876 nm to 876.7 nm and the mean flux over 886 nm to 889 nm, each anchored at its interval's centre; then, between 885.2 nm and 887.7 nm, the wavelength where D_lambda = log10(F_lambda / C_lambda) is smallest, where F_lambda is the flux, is 885.835 nm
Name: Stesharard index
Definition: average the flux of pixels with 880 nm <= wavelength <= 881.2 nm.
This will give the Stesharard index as 2.23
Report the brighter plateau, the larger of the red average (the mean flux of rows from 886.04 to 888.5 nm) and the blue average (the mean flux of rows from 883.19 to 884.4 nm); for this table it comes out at 2.370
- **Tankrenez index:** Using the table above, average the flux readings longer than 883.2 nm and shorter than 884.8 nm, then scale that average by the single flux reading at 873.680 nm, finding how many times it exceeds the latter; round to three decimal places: 1.042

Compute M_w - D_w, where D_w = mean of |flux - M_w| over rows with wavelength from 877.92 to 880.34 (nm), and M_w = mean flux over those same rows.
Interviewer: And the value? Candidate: 2.26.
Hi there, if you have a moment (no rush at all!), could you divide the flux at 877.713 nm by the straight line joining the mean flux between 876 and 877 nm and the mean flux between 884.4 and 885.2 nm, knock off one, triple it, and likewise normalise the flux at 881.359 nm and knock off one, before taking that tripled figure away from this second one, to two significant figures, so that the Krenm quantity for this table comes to 0.22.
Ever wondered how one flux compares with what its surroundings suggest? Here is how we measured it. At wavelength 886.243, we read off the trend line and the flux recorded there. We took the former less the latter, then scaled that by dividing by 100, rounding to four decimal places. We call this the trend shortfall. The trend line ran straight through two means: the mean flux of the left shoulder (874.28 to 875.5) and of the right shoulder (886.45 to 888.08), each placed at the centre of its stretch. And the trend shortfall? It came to -0.0010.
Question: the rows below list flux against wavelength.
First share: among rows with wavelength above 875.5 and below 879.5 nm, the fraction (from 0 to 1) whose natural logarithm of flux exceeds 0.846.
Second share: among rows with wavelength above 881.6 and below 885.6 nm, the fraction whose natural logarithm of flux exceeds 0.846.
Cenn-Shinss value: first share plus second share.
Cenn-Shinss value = 0.80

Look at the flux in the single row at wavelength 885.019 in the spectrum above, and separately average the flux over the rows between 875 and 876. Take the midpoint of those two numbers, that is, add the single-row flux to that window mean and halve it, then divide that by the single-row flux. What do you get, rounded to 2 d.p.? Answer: 1.01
